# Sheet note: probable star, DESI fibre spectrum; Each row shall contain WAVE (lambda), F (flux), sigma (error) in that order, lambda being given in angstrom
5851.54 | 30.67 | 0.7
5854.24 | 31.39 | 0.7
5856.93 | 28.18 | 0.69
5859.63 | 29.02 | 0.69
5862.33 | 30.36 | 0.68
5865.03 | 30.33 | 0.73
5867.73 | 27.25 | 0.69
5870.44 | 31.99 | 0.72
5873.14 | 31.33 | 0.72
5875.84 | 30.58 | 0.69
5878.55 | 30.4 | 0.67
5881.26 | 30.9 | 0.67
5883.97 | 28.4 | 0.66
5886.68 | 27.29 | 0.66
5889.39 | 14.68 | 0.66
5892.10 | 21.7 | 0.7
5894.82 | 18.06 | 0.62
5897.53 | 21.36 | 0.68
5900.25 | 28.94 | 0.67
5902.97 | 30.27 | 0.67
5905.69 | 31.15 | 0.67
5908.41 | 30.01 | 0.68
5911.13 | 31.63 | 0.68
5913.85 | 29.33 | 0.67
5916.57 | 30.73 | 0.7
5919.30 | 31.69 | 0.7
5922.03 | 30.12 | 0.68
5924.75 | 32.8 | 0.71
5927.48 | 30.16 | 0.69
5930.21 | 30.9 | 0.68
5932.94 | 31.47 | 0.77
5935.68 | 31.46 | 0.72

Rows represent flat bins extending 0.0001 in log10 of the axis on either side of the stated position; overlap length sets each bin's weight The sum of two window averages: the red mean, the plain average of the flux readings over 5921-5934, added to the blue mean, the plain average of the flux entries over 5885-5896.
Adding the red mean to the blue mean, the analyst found 52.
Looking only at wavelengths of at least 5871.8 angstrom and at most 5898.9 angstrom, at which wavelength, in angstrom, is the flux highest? 5873.14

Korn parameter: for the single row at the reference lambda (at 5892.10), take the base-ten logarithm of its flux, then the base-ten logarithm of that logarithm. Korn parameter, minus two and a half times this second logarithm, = -0.315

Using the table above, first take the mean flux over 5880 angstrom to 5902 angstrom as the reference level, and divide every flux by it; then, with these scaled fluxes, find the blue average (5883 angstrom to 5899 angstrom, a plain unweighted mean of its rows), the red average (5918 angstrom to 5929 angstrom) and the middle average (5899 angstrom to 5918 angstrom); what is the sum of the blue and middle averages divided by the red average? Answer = 1.67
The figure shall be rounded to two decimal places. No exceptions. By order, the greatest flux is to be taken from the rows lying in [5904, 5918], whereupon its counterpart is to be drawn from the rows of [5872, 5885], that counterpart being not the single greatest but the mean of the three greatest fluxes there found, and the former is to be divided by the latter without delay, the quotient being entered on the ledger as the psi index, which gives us 1.02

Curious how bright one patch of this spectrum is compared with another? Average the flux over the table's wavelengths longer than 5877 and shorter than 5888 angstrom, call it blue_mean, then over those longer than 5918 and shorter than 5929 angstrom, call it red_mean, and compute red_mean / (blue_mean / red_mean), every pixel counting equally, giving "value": 33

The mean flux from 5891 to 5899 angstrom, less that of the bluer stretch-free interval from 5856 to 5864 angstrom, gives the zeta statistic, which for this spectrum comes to -8.8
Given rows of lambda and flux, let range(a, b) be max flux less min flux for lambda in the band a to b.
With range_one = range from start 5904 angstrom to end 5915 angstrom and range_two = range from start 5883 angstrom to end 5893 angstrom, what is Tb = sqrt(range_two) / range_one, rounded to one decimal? 1.6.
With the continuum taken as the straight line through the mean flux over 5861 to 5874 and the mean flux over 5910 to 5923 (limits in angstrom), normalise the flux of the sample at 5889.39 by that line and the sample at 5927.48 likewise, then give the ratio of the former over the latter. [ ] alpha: 0.49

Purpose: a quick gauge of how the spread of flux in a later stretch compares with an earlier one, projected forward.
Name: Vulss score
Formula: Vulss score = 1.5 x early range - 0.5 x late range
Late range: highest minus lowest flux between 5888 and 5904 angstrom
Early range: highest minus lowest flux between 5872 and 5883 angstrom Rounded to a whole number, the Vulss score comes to -6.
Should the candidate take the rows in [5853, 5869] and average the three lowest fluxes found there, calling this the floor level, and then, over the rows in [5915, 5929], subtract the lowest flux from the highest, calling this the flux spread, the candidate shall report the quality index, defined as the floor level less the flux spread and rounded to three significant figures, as 25.5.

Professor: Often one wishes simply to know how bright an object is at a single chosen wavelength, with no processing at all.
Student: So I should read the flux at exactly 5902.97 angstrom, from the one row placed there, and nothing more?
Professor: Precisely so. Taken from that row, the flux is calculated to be 30.27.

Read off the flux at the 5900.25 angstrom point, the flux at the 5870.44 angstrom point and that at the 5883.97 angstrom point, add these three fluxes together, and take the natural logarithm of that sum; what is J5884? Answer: 4.49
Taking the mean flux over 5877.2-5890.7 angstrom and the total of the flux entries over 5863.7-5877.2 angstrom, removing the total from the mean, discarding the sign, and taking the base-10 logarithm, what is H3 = 2.097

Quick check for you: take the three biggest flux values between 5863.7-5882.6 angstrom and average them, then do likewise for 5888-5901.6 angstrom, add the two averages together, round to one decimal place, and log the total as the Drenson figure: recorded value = 55.4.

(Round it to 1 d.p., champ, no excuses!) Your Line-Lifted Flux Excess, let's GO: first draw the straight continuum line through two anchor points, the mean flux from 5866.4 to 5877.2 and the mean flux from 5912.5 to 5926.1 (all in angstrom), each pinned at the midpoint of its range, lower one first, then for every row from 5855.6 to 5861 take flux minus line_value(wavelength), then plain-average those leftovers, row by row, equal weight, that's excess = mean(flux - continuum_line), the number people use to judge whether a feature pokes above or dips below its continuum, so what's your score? -1.5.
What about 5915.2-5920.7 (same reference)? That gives 0.3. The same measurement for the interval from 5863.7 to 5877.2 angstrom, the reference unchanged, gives 0.0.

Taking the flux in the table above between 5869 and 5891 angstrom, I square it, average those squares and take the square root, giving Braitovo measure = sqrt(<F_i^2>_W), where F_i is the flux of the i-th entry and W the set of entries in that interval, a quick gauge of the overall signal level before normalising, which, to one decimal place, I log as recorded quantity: 28.7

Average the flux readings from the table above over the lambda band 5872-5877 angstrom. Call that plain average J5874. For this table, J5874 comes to 31.0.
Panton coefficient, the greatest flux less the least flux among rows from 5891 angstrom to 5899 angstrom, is 3.6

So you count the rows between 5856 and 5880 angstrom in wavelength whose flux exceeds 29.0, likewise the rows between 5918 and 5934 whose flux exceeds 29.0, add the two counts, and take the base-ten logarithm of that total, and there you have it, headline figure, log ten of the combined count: 1.11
